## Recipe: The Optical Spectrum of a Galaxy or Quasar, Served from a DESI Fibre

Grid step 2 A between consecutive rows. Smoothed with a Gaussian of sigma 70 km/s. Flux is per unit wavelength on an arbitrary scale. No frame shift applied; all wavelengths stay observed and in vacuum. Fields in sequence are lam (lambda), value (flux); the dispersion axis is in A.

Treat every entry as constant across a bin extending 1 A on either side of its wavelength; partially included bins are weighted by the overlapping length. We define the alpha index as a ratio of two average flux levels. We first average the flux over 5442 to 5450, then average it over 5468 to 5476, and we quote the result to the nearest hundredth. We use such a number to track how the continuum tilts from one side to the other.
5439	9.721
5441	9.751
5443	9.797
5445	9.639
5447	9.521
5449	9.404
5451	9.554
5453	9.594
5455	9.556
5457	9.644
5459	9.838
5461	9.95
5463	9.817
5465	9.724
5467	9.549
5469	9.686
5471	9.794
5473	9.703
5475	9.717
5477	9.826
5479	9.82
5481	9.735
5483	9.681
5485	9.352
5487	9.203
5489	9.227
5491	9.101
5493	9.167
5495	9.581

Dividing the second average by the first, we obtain 1.01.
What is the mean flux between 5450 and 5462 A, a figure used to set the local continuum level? 9.69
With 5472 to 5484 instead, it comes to 9.75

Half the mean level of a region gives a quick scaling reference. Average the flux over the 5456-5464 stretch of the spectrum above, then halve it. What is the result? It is 4.91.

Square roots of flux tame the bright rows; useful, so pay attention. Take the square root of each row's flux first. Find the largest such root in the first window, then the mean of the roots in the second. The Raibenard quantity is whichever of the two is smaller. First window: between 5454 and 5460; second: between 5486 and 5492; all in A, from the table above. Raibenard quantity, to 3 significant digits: 3.03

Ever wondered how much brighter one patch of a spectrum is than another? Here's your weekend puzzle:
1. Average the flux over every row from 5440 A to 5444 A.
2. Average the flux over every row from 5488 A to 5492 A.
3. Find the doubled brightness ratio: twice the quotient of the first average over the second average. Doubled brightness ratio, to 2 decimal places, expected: 2.13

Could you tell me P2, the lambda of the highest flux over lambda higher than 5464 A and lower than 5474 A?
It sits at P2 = 5471 A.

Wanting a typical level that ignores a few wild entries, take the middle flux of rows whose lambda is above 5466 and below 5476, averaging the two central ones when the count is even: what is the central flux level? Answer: 9.70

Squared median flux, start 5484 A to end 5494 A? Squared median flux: 84.7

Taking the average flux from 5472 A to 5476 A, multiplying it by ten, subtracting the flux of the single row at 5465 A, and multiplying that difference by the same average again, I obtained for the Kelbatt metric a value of 848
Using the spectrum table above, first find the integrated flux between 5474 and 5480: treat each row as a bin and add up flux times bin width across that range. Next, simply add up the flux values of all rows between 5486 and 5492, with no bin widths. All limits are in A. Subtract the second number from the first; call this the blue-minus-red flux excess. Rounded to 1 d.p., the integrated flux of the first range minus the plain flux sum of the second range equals 31.2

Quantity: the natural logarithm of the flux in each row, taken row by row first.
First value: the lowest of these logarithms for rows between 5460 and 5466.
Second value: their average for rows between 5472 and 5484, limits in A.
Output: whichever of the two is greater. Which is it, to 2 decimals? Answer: 2.28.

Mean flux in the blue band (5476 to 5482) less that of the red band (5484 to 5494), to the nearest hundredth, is 0.58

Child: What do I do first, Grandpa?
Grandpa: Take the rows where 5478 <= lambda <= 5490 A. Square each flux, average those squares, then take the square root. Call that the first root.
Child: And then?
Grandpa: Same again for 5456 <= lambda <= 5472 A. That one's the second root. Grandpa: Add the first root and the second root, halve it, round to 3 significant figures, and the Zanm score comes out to 9.63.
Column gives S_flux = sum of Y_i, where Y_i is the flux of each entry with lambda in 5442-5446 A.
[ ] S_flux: 19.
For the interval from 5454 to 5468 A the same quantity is 68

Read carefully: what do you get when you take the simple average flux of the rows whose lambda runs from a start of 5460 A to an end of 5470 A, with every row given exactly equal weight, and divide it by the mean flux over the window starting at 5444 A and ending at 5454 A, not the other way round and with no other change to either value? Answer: 1.02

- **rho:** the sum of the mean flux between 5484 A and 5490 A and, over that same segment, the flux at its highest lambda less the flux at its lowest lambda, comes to 9.14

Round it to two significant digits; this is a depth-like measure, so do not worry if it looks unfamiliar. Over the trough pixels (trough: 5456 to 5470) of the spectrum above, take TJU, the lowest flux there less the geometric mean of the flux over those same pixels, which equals -0.19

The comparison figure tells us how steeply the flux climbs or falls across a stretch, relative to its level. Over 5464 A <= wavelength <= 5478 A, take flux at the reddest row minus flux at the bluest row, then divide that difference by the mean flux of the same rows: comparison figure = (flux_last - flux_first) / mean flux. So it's 0.011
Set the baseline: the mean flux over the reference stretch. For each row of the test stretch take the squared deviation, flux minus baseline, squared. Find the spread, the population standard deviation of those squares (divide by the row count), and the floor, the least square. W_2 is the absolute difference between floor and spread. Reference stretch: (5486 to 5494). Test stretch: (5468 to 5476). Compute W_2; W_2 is 0.21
